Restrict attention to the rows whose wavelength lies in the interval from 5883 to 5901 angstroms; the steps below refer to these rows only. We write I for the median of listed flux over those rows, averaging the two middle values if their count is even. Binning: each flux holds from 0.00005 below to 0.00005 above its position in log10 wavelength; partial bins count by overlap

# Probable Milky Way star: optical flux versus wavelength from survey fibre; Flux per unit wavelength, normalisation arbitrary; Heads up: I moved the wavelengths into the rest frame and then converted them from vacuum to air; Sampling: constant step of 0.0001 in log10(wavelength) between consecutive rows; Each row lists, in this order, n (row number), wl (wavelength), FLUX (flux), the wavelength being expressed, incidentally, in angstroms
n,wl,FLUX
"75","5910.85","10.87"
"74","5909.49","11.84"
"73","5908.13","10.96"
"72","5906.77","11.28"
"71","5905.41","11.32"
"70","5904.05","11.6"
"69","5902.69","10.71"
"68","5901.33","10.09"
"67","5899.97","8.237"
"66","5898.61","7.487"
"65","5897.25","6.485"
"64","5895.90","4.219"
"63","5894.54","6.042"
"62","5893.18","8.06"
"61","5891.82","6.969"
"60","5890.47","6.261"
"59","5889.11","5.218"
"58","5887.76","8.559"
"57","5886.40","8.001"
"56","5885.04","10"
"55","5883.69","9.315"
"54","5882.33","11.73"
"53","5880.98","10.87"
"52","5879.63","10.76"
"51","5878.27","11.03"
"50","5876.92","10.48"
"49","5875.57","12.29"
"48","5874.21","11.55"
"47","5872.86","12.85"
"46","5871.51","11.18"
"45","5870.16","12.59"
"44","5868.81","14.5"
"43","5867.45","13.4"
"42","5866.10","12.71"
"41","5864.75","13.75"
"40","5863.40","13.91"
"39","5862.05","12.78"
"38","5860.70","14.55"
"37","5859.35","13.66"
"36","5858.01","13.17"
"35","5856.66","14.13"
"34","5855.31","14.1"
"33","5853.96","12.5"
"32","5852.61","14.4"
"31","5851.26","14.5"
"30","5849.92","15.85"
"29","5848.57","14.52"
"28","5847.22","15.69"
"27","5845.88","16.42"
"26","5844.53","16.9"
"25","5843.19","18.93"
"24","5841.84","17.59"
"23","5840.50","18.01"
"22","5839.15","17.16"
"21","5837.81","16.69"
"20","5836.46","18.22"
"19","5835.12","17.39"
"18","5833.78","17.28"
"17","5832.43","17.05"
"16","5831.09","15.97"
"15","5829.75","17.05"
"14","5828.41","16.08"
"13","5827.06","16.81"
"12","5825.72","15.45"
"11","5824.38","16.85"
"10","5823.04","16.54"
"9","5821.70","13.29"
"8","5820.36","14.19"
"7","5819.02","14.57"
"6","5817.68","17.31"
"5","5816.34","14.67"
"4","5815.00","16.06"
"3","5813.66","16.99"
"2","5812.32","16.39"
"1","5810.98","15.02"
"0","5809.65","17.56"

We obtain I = 7.5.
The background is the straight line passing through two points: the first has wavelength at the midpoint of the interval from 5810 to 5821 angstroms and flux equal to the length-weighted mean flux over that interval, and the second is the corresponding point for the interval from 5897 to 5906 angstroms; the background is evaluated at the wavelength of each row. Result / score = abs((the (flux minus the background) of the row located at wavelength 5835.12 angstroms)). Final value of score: 3.1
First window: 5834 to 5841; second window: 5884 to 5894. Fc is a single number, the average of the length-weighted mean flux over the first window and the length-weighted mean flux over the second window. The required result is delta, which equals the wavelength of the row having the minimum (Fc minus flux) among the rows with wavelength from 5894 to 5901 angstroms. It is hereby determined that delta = 5899.97 angstroms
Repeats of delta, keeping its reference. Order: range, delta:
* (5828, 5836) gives 5835.12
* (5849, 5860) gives 5849.92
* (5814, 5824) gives 5817.68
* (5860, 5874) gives 5860.70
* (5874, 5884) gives 5875.57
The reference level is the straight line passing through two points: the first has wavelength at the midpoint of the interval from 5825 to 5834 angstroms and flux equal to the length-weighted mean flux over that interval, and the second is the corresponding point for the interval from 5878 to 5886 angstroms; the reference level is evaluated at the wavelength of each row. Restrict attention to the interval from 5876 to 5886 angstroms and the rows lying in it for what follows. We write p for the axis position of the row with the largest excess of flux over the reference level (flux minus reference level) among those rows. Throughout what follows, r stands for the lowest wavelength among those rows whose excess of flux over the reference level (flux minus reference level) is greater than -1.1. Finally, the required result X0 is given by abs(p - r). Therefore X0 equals 5.4 angstroms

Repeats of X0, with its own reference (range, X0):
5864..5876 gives 4.1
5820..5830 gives 6.7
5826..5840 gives 9.4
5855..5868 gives 5.4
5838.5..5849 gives 4.0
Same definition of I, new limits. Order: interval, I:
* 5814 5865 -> 15.9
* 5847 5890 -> 12.7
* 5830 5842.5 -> 17.3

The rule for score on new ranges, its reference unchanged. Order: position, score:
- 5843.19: 5.2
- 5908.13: 1.9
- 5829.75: 2.4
